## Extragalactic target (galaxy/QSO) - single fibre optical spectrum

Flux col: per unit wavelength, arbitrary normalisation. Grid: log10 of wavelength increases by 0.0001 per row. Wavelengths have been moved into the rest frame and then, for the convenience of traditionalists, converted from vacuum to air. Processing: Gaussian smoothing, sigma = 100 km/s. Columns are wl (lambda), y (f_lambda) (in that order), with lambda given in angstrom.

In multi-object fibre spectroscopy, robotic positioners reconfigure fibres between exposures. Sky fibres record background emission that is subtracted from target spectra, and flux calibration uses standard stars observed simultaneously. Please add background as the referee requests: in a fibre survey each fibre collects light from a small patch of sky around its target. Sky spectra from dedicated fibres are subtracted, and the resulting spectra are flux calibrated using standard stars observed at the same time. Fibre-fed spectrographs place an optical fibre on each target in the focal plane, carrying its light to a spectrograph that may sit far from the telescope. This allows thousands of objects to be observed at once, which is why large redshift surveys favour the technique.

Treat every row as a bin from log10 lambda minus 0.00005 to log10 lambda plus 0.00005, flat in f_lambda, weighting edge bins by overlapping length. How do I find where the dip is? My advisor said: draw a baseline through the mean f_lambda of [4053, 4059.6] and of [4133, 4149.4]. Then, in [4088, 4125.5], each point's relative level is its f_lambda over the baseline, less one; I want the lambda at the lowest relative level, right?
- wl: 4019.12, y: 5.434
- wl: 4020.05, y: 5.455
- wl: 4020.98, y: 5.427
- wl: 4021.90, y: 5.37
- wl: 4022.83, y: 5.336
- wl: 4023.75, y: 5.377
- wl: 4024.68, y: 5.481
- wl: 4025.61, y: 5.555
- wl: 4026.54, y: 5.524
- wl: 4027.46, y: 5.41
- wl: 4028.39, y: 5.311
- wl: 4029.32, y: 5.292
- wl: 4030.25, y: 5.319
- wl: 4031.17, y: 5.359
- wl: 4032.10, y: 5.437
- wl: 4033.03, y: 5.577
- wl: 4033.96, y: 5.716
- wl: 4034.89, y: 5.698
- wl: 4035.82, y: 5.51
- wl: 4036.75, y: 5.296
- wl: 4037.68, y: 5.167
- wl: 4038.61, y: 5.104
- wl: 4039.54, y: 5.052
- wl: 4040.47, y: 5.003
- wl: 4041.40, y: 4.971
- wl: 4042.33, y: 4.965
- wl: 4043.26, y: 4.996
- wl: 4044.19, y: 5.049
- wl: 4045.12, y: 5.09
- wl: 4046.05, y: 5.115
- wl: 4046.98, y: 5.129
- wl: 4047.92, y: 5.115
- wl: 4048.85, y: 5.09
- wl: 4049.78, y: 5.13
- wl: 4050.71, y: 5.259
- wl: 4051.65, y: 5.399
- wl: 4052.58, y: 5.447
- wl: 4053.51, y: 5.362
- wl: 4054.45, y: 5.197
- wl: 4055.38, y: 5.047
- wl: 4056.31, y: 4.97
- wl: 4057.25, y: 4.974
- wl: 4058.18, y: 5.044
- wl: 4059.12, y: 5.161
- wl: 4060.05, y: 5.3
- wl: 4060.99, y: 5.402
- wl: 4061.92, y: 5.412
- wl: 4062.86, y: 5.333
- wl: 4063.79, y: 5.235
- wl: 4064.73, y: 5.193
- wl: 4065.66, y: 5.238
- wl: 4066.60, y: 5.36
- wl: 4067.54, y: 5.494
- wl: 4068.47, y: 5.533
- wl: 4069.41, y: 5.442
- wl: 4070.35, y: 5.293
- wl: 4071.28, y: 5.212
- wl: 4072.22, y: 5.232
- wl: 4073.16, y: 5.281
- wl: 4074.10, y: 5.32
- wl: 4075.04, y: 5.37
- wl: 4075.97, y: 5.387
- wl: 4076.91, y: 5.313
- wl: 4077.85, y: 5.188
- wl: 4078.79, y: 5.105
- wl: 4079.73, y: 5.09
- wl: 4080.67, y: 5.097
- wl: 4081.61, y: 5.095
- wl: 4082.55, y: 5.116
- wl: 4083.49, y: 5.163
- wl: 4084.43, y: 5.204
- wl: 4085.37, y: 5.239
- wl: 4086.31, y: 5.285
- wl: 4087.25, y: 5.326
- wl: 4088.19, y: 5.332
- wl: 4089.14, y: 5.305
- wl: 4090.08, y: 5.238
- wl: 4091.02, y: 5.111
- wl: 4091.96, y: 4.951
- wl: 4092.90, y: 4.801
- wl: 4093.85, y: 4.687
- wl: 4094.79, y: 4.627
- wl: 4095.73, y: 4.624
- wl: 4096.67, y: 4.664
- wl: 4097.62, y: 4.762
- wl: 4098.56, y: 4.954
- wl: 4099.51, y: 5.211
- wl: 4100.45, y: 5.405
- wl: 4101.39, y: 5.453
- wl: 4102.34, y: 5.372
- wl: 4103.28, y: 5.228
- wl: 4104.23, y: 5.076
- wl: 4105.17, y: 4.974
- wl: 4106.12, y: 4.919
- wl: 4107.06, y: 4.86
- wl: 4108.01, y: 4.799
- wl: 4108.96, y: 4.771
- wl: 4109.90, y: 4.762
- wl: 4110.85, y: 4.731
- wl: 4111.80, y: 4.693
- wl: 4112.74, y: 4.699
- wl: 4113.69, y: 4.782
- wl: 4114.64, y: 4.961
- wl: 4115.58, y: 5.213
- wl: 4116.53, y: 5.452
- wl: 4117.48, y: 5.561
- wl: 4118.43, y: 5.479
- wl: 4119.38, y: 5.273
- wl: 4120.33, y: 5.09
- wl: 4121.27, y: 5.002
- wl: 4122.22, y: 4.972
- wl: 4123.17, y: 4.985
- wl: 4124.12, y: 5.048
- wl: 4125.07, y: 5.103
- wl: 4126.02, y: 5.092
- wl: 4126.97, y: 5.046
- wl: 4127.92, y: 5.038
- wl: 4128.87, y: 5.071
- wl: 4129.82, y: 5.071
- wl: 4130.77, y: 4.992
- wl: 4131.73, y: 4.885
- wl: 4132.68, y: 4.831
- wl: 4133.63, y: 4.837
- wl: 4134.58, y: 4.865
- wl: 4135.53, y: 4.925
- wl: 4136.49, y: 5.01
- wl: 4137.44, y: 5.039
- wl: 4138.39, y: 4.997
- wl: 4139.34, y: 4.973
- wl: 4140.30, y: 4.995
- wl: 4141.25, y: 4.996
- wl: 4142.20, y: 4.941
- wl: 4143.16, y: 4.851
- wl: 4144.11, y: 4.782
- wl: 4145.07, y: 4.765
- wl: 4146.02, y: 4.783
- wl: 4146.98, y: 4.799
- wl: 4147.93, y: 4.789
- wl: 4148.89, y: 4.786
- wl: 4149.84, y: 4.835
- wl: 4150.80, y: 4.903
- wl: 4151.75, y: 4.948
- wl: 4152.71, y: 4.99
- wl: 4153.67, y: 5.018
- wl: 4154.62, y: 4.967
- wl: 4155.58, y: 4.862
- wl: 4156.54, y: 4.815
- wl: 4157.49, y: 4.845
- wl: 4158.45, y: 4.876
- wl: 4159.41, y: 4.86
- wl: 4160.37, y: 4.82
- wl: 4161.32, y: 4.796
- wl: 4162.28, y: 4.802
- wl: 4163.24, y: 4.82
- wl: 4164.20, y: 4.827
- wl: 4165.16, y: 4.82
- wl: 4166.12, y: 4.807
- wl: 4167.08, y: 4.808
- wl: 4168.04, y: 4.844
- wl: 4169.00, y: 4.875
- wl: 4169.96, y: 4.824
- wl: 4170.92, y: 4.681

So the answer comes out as 4095.73 angstrom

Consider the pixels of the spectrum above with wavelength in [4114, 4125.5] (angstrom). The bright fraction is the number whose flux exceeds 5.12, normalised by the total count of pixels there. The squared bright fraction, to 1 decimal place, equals 0.2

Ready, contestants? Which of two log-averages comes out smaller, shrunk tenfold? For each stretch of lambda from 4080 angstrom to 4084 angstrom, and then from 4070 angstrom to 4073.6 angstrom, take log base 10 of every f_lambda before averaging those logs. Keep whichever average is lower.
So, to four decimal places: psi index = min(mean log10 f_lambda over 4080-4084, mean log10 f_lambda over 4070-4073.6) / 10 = 0.0709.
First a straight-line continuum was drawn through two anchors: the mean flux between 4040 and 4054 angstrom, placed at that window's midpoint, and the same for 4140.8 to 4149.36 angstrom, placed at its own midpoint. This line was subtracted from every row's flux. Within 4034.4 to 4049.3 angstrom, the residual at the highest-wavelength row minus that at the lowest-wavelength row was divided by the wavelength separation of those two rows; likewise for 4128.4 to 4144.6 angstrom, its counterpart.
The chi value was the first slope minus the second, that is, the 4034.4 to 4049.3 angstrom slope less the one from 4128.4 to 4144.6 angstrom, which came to -0.025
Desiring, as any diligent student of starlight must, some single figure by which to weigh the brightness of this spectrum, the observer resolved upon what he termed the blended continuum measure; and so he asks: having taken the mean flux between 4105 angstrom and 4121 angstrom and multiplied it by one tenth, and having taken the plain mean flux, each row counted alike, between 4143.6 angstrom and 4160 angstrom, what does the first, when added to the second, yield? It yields 5.36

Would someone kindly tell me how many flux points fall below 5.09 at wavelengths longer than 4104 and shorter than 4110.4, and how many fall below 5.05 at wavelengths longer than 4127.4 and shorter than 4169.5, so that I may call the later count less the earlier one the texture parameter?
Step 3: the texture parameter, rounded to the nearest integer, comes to 35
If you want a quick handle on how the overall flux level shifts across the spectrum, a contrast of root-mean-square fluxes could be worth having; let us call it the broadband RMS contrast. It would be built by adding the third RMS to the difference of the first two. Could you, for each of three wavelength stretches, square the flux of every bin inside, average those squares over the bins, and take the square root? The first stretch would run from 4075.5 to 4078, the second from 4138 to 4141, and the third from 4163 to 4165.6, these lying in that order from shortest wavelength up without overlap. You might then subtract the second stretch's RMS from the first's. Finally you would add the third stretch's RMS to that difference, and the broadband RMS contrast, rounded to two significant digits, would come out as 5.1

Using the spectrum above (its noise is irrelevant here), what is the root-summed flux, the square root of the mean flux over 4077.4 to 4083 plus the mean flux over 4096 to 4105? 3.20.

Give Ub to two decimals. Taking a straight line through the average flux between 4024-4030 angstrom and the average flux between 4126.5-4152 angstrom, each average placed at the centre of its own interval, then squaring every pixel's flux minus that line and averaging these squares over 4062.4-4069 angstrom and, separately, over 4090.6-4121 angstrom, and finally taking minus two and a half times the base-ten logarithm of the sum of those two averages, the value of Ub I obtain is 2.31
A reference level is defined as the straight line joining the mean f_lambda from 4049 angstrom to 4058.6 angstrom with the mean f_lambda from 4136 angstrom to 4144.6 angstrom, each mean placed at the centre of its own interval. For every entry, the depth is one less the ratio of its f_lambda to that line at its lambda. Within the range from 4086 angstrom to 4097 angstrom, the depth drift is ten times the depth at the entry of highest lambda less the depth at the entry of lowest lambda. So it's 1.2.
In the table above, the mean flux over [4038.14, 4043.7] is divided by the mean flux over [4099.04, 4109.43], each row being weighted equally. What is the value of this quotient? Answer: 0.98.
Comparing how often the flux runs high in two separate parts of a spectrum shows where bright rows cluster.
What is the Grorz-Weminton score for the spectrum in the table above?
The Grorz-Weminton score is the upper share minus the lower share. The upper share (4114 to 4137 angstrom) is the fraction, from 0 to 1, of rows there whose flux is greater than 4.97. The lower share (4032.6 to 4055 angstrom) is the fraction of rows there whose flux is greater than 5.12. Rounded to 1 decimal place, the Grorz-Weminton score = 0.2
